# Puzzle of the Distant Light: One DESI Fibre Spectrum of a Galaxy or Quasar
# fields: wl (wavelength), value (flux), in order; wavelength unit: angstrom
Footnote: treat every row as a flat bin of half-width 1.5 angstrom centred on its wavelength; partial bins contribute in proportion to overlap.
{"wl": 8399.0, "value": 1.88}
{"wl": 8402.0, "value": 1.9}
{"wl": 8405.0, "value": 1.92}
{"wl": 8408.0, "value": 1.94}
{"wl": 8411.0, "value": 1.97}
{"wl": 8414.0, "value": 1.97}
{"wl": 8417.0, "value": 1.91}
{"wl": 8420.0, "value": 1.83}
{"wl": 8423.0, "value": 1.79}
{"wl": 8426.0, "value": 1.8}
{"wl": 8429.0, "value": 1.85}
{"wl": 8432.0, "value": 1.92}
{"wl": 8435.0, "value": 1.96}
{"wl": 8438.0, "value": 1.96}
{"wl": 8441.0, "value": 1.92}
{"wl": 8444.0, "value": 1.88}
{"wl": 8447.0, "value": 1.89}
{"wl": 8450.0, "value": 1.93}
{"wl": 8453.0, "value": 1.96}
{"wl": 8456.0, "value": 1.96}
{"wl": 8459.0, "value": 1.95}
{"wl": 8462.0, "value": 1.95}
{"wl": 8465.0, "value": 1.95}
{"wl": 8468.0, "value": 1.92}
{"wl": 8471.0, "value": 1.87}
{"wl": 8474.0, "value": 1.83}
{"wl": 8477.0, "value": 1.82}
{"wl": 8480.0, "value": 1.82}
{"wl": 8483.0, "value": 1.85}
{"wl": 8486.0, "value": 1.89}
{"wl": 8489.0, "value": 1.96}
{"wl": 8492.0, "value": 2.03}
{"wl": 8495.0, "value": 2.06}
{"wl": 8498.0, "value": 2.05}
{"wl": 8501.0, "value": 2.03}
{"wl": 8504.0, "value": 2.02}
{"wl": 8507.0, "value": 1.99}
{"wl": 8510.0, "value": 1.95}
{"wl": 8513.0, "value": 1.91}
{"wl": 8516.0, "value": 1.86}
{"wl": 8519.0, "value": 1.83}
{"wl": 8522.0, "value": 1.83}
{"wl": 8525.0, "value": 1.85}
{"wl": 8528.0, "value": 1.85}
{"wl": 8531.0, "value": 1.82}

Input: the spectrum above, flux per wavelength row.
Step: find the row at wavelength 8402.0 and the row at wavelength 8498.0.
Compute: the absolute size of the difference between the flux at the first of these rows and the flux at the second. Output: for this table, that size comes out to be 0.150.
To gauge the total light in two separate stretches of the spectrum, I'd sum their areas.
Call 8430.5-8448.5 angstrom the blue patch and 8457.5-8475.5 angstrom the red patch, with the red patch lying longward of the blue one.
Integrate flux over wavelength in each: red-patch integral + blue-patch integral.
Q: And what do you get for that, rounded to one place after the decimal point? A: 69.0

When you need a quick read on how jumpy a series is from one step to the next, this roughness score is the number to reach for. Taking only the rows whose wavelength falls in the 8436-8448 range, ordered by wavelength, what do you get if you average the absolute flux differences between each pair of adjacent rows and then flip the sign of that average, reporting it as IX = -0.030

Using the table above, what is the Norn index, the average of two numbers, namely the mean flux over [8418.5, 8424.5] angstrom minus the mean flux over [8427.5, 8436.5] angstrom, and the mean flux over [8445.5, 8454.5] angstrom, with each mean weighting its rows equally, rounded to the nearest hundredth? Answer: 0.91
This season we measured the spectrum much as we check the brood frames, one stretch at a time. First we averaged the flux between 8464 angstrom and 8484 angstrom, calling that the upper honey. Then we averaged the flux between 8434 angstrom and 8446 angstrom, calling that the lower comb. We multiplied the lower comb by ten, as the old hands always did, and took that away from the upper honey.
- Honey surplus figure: -17.4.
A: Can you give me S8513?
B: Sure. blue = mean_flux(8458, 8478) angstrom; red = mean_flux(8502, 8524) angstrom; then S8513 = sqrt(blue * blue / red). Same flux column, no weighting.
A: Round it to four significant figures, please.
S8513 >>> 1.373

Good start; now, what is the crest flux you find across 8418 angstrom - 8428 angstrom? 1.83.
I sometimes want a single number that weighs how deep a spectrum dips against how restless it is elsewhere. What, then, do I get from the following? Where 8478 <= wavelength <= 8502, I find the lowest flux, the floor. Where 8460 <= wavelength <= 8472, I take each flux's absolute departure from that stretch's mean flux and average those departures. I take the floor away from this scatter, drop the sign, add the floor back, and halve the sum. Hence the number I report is 1.81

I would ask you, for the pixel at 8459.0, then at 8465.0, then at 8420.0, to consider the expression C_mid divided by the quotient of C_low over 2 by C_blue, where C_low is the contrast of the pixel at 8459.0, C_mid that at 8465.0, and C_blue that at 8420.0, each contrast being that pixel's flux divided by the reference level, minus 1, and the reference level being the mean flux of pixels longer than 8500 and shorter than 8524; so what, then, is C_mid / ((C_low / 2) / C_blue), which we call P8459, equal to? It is -0.10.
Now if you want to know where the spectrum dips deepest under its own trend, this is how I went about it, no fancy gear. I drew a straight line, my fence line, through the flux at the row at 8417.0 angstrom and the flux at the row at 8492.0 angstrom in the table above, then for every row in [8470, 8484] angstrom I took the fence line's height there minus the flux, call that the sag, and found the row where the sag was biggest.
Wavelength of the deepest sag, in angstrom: 8480.0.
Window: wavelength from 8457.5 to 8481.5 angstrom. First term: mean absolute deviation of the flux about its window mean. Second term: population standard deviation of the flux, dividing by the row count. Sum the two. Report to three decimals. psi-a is 0.110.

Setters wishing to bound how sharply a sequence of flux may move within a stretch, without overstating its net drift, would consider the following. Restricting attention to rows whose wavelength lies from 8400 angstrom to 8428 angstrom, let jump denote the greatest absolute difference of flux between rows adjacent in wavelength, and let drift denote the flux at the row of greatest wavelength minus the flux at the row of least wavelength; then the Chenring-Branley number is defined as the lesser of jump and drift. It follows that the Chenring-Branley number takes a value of -0.10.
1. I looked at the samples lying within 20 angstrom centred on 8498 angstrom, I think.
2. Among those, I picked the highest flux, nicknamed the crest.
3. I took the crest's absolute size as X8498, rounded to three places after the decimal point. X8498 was 2.060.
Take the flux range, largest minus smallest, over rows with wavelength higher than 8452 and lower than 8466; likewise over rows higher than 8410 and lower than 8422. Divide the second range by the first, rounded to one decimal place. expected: 14.0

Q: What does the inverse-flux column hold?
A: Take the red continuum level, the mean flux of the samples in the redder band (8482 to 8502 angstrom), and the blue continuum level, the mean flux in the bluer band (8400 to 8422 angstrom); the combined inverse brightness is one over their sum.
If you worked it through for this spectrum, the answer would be 0.256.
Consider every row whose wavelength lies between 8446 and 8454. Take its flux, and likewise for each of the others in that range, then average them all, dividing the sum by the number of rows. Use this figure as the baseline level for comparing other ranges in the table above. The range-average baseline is 1.93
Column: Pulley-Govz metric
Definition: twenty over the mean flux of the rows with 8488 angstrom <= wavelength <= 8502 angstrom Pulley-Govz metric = 9.9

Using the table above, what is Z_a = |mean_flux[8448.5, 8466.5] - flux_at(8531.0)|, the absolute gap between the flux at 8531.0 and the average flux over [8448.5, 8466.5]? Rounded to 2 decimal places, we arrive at 0.13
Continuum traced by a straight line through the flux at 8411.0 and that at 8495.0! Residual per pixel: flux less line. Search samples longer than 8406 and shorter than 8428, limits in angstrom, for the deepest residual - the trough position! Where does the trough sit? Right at 8423.0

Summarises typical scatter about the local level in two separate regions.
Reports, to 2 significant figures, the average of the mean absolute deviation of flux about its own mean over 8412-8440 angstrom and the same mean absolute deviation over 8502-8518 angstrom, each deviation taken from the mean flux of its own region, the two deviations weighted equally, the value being 0.056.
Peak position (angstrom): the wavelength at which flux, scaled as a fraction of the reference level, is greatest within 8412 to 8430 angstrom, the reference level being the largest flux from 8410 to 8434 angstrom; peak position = 8414.0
